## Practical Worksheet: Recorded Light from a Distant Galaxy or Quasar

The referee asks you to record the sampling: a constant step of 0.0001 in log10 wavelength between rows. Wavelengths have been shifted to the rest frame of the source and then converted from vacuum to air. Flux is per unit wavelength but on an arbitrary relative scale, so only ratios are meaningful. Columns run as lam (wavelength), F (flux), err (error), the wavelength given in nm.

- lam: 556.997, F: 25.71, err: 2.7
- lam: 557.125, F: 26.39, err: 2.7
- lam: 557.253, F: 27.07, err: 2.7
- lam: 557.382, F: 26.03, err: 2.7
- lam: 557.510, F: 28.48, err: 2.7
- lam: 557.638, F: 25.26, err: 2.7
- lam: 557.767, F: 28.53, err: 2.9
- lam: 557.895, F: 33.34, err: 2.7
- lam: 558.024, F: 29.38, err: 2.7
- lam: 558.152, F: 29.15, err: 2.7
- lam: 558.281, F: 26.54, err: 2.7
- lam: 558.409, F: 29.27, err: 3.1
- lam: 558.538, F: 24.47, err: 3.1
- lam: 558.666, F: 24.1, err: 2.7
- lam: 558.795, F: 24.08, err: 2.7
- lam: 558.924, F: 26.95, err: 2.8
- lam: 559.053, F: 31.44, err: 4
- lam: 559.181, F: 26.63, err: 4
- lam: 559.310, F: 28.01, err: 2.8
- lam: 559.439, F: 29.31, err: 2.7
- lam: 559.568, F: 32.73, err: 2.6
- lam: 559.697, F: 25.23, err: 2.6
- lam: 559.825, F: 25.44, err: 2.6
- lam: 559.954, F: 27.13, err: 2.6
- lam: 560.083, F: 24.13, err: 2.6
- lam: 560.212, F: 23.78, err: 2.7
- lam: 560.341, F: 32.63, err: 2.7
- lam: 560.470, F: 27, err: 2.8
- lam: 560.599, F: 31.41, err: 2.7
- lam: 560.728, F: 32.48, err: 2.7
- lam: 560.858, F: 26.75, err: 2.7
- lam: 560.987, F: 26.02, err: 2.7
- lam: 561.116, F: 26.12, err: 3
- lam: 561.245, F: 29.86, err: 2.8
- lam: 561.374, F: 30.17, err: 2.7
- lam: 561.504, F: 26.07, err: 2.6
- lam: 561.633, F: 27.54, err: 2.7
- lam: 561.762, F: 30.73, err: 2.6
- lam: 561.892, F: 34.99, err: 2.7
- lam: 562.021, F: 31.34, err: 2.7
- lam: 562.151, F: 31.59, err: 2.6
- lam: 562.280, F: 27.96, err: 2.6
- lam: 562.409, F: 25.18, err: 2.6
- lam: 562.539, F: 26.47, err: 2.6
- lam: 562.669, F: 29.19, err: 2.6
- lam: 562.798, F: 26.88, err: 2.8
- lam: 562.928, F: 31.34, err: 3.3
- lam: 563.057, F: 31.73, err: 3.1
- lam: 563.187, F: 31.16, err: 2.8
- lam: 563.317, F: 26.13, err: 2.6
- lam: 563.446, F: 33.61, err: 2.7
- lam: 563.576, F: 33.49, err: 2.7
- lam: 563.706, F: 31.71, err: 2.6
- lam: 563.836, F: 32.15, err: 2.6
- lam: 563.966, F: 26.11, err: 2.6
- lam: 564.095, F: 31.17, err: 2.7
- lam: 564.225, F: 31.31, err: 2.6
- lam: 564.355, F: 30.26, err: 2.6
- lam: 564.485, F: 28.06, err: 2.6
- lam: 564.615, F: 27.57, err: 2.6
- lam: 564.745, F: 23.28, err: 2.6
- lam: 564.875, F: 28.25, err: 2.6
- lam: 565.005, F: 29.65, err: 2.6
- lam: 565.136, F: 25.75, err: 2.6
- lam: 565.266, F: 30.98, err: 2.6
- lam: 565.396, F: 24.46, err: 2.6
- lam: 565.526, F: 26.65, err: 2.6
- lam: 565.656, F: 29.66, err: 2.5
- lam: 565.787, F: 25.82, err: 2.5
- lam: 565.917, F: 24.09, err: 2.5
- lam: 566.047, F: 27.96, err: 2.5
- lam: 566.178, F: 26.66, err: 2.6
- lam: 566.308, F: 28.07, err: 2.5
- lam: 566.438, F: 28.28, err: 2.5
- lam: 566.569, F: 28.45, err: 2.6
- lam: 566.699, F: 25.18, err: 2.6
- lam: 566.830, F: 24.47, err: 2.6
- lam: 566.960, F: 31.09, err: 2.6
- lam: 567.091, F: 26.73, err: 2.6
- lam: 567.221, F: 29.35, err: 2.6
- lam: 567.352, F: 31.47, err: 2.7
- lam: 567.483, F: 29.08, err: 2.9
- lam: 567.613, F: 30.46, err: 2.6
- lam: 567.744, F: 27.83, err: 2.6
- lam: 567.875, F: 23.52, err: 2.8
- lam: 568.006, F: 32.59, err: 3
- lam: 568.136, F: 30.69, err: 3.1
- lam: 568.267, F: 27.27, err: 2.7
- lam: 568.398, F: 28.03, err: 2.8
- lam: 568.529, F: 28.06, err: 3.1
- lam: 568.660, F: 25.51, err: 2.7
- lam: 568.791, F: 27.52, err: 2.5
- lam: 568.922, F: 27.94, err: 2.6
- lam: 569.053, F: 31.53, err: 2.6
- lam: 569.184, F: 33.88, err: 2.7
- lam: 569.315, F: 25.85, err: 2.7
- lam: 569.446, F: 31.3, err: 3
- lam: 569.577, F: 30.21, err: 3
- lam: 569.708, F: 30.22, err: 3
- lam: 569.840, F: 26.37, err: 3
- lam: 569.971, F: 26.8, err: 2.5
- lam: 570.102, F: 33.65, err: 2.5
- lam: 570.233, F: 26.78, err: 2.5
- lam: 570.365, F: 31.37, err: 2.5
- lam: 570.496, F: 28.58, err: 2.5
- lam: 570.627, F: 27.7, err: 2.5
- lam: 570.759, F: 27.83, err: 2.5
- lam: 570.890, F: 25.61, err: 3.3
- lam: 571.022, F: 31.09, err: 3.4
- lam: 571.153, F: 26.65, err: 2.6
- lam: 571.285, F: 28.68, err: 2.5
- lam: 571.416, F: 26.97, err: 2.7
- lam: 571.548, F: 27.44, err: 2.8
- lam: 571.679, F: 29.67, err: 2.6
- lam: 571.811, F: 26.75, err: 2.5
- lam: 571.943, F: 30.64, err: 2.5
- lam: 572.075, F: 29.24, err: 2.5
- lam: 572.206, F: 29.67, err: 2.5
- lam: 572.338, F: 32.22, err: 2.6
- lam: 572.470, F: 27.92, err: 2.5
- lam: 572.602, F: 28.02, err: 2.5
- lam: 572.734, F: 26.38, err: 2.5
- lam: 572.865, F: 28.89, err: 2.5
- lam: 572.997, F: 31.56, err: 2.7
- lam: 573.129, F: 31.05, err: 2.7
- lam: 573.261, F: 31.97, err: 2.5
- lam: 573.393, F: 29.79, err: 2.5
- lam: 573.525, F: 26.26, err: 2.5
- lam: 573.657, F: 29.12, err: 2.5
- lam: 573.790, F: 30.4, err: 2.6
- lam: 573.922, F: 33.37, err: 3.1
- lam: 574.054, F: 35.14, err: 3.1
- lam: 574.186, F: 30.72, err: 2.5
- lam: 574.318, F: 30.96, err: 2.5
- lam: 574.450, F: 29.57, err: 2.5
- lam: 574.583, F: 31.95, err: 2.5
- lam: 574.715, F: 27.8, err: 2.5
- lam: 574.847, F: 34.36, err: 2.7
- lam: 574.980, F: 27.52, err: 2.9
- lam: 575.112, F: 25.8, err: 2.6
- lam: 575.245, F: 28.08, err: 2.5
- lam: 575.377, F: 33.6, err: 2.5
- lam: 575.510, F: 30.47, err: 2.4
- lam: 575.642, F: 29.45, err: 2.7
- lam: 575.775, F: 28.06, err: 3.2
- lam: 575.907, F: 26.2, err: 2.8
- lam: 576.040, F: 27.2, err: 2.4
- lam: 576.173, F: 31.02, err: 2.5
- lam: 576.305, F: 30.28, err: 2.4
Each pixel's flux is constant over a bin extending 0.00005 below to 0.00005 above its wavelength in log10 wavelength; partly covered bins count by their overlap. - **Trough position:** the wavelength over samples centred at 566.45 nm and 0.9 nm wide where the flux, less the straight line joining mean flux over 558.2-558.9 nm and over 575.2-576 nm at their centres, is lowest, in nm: 566.830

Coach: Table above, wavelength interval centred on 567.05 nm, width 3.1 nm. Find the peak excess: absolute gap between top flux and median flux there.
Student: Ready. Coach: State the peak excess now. 4.5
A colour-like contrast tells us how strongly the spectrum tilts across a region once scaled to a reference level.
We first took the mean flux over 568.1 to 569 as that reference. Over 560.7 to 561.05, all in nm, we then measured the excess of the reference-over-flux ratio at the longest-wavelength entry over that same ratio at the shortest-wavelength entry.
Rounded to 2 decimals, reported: 0.21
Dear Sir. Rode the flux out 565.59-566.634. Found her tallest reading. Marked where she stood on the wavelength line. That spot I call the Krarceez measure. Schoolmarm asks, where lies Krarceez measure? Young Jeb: 565.656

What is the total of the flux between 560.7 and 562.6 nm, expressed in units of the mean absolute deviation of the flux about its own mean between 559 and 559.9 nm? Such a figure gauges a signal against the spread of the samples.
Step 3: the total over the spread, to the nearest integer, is 183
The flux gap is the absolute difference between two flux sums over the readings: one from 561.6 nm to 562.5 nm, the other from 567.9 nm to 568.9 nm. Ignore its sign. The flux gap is 10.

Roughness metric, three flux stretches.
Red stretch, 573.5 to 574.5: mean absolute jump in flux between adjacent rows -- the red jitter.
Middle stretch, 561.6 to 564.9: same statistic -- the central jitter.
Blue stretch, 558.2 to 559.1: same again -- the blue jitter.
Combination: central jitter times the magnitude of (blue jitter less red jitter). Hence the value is 1.1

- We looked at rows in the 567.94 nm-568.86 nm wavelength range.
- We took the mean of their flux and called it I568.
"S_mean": 28.5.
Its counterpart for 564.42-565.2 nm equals 27.1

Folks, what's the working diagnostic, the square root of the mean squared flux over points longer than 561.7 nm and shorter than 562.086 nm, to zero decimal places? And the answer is 32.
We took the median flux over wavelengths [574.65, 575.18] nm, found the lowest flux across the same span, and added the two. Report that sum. 53.5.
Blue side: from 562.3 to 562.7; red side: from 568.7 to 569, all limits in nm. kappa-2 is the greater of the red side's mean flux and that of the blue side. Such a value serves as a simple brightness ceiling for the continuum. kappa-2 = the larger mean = 27.7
